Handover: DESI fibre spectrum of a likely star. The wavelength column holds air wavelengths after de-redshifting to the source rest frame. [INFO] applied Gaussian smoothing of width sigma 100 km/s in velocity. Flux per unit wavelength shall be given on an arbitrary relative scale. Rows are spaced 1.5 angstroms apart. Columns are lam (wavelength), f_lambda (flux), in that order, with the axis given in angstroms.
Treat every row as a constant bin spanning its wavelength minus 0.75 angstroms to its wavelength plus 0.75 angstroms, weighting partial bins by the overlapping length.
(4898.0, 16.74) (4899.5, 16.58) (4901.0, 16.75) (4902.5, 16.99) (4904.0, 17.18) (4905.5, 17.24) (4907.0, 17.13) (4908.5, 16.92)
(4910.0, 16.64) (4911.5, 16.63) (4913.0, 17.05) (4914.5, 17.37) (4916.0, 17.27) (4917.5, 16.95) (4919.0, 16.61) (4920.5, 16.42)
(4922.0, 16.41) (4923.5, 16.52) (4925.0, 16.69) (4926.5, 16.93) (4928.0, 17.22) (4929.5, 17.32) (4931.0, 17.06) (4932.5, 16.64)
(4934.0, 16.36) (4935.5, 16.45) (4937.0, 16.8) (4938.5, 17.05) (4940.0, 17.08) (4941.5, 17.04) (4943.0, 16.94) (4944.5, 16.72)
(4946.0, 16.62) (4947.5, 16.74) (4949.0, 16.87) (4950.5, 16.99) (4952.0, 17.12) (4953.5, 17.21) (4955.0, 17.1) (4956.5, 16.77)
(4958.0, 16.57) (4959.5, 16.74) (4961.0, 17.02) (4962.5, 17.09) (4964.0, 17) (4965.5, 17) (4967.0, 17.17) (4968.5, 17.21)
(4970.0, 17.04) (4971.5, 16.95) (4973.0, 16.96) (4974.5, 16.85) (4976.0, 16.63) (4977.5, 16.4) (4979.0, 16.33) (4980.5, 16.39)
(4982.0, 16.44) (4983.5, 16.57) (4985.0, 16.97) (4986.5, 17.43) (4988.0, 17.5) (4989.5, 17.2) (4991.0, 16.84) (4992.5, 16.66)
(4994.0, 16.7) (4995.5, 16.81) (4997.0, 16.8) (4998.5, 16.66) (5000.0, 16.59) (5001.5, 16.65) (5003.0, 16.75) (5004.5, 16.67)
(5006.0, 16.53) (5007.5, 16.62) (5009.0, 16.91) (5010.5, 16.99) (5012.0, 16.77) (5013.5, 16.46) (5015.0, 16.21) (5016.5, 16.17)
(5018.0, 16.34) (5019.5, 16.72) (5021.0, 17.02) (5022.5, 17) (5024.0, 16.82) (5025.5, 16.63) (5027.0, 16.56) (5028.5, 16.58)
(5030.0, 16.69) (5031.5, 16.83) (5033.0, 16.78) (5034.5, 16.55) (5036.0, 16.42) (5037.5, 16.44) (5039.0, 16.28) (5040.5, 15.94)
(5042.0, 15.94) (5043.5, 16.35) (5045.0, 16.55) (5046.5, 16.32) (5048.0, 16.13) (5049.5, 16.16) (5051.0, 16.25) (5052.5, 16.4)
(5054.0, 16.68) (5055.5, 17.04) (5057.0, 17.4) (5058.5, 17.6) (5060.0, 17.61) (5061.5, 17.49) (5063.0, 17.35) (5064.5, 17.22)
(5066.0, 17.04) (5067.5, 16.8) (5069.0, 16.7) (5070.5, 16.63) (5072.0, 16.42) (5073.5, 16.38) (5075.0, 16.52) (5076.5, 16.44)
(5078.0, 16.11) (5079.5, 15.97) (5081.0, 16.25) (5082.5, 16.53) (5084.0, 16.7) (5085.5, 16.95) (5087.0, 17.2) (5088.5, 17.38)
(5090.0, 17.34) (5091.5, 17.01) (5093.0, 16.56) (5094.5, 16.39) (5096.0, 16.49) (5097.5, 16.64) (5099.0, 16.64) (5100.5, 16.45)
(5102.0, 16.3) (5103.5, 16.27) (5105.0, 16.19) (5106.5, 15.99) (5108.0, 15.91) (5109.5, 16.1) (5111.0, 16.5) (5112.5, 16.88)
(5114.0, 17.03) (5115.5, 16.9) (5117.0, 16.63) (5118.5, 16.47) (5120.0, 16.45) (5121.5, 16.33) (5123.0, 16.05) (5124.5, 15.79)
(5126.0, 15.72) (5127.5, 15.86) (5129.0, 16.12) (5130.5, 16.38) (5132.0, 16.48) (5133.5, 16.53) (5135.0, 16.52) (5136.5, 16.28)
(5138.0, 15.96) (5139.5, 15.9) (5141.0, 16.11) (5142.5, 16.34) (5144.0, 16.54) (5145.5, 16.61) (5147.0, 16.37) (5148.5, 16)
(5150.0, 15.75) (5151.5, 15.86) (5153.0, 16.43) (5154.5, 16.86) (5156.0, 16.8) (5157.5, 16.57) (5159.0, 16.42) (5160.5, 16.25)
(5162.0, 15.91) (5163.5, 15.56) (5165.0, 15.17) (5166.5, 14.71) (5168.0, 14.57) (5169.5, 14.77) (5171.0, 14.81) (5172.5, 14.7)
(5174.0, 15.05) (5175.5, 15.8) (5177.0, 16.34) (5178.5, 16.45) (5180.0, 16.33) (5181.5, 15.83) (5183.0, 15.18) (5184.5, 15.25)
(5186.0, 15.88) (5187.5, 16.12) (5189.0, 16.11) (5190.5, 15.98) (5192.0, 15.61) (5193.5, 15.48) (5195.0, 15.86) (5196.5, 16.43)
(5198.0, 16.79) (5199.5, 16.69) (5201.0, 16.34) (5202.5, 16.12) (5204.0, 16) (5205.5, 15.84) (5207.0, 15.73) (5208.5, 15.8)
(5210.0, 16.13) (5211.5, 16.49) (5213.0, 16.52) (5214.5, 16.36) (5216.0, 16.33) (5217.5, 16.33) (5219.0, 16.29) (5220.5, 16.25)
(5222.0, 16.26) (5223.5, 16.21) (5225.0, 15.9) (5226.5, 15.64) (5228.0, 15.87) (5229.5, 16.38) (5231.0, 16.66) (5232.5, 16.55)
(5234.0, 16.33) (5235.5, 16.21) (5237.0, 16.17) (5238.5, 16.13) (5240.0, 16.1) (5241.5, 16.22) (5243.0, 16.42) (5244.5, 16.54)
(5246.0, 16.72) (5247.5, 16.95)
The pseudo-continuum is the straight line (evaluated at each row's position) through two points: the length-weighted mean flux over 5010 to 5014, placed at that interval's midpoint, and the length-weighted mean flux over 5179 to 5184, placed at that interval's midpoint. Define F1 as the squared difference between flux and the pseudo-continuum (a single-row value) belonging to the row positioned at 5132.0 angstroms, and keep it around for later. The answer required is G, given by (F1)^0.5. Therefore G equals 0.4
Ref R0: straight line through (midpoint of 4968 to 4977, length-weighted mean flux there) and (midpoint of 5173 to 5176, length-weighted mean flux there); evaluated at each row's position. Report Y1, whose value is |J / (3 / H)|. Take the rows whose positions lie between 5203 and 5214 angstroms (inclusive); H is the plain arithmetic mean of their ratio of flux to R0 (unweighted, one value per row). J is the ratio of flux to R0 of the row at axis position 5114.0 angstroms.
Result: 0.383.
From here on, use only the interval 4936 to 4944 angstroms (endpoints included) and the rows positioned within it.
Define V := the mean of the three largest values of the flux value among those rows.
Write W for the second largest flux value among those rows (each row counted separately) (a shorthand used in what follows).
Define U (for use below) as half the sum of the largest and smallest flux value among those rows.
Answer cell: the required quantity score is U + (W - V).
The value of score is 16.9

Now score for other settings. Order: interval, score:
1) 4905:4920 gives 17.0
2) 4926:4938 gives 16.9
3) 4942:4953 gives 16.8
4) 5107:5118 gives 16.4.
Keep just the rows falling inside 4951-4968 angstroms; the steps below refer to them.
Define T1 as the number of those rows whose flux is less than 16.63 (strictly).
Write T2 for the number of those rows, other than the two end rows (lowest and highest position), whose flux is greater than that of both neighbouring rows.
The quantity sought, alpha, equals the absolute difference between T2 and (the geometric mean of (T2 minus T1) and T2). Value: 0.59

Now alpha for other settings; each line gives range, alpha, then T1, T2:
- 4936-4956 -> 0.59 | 1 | 2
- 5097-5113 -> 0.00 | 8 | 0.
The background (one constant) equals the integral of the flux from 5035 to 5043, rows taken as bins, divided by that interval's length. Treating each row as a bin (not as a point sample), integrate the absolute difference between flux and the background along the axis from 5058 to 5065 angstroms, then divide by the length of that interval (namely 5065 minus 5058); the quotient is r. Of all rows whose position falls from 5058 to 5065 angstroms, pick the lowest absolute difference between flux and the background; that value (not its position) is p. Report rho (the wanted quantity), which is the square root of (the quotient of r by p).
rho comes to 1.11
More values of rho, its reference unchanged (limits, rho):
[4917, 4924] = 1.36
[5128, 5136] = 1.51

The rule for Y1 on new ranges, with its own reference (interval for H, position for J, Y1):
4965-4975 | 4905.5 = 0.331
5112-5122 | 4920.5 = 0.334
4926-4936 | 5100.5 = 0.337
